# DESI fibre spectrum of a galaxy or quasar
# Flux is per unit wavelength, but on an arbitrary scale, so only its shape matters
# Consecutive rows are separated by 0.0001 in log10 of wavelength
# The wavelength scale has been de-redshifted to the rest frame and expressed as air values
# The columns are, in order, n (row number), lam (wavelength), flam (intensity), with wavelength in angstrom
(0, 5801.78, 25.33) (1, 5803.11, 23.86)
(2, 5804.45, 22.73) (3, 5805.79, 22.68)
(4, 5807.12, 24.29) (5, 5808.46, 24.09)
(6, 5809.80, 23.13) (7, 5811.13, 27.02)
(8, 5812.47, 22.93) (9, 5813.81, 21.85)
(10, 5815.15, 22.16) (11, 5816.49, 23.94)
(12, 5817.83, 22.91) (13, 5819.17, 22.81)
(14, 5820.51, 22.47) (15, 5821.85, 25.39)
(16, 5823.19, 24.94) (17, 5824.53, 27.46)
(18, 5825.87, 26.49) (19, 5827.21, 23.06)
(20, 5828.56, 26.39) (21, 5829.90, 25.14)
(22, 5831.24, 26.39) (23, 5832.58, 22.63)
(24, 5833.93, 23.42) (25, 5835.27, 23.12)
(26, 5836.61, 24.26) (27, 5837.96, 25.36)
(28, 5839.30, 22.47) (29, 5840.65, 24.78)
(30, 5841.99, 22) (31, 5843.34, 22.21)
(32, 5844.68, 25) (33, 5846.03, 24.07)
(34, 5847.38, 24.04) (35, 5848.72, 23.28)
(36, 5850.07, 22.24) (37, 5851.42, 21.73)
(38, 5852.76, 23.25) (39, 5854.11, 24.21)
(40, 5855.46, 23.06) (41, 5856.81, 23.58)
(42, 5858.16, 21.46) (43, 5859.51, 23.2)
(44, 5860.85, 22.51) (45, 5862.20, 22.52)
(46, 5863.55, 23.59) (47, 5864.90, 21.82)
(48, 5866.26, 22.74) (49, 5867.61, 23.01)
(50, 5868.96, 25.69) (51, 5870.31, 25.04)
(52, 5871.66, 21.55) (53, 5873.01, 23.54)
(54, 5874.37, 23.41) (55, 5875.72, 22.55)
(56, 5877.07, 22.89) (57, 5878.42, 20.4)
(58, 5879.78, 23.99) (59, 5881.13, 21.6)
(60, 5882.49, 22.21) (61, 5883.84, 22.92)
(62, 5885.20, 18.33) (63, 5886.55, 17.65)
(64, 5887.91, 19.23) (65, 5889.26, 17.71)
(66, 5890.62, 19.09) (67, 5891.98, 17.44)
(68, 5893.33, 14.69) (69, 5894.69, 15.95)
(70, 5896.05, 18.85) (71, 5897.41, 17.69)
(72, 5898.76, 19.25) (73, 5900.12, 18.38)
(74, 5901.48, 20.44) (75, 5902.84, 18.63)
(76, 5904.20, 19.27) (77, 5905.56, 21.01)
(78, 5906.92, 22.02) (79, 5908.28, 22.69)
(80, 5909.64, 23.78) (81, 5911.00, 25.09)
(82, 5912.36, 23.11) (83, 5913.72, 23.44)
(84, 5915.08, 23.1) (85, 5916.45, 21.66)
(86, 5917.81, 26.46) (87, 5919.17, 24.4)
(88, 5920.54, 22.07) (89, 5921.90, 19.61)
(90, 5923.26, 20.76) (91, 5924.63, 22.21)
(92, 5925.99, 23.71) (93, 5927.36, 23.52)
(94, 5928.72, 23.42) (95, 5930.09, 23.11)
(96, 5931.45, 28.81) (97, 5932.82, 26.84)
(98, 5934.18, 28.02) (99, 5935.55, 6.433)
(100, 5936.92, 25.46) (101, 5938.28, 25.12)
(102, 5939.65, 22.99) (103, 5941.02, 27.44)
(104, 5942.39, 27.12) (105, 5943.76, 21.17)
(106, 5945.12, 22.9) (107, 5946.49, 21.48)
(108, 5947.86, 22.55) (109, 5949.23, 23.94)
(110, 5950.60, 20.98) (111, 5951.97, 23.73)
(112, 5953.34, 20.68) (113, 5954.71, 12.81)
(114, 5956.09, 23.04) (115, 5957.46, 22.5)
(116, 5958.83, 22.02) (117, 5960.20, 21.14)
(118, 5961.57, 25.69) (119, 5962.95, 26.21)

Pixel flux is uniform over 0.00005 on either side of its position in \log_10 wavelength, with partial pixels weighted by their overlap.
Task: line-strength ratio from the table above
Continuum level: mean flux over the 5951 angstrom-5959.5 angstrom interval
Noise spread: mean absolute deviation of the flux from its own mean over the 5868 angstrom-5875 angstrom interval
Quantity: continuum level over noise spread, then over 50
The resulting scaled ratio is 0.34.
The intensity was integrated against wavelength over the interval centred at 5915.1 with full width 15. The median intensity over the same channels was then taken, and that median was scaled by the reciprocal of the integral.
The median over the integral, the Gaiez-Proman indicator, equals 0.066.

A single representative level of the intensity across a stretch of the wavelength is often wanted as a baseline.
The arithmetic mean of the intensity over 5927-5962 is 22.8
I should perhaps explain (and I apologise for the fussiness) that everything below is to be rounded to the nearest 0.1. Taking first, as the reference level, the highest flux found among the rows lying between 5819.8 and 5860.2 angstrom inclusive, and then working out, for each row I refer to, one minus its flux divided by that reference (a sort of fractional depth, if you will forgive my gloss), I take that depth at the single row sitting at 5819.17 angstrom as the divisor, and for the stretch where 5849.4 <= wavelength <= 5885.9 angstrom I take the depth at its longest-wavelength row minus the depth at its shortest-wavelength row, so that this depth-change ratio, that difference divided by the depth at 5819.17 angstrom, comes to 0.8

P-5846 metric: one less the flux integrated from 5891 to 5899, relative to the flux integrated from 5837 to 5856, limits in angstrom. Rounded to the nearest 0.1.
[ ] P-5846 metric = 0.7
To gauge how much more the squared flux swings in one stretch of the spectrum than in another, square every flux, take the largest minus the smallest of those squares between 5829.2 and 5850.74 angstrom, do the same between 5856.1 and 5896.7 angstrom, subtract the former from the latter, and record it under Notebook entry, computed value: 232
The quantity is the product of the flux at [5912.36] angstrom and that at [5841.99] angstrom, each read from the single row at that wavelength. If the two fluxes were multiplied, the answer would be 508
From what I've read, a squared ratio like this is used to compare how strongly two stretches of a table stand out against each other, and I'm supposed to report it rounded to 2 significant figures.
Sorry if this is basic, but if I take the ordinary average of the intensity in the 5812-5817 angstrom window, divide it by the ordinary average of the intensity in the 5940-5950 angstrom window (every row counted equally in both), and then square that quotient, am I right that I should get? 0.91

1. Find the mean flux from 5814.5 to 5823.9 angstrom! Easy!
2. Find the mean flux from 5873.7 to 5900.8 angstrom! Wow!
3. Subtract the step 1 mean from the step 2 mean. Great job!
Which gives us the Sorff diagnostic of -3.8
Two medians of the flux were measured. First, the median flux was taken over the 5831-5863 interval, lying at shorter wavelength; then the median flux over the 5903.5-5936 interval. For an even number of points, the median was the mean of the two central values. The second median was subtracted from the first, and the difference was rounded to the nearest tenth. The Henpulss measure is 0.1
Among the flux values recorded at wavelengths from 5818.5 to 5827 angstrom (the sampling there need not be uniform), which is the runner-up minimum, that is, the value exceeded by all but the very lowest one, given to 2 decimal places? 22.81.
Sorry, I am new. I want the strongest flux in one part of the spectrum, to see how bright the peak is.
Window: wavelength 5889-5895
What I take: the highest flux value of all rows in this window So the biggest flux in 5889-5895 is 19.09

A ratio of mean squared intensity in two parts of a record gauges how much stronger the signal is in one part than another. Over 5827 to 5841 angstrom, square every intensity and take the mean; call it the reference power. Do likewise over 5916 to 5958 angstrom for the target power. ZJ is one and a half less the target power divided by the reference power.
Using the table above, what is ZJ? 0.60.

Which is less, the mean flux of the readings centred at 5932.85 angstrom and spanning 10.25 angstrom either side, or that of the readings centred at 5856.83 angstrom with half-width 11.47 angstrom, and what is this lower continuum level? 23.0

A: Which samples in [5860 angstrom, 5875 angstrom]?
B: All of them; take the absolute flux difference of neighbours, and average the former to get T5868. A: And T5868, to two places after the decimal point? 1.30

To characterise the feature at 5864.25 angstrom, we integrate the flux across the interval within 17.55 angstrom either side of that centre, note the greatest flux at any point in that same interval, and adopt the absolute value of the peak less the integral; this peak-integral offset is 780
